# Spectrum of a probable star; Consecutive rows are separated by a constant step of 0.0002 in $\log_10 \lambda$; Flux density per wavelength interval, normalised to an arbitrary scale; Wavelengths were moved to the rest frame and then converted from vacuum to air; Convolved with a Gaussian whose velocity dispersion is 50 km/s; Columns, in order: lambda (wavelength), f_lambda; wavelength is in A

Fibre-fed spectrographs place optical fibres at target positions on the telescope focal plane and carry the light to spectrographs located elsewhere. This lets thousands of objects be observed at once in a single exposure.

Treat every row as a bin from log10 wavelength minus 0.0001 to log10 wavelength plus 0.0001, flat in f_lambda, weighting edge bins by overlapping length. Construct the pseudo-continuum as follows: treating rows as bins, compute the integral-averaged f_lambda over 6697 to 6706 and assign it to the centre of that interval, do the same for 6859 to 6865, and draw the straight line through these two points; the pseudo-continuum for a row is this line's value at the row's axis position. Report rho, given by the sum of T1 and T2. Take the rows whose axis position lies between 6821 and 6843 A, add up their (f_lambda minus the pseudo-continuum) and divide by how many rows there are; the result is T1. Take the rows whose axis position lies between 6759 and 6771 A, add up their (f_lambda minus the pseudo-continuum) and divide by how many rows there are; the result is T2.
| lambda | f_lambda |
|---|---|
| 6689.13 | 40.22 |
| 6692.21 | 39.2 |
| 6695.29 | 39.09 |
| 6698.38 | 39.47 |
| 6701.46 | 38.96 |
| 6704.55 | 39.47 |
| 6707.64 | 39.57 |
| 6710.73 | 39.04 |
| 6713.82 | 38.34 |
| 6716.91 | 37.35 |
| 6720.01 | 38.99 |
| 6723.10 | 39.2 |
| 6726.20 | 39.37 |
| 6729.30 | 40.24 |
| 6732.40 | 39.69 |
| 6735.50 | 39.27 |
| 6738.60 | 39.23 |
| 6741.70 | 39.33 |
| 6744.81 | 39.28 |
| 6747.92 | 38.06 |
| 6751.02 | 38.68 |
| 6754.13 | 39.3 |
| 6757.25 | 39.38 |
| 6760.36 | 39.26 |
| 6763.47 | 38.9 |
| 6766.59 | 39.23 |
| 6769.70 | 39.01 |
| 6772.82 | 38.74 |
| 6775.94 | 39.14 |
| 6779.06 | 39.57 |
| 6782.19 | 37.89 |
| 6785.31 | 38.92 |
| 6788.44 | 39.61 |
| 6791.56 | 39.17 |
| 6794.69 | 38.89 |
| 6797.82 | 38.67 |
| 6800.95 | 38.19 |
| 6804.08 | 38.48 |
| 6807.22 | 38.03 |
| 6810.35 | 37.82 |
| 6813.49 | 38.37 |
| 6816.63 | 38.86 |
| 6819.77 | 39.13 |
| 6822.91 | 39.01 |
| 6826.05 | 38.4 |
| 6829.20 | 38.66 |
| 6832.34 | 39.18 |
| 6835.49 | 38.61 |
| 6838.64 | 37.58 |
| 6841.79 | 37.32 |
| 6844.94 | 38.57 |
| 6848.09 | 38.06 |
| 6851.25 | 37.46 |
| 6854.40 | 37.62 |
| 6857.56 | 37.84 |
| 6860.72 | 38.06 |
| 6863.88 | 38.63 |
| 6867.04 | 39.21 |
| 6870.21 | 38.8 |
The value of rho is 0.10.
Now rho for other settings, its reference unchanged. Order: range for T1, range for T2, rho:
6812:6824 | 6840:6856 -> -0.32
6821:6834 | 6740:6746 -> 0.55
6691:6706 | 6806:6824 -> -0.15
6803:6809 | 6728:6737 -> 0.22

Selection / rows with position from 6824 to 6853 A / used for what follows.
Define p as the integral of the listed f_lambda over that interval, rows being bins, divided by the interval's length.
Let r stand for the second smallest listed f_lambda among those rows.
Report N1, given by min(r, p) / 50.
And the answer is 0.749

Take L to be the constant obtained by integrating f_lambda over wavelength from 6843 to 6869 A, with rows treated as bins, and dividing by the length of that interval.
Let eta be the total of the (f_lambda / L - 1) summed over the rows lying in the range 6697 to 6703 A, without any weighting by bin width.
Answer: 0.055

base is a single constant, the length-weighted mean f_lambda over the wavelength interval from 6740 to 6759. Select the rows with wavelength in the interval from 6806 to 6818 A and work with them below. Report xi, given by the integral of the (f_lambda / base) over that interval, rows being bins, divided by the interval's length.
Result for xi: 0.98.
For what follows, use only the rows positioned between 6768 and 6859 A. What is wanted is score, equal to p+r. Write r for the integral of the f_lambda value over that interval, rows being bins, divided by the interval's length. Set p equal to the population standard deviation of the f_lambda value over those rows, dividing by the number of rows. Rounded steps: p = 0.62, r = 38.5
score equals 39.1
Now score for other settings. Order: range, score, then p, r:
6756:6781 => 39.4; 0.25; 39.1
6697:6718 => 39.7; 0.74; 38.9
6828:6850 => 38.9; 0.61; 38.3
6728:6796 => 39.6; 0.49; 39.1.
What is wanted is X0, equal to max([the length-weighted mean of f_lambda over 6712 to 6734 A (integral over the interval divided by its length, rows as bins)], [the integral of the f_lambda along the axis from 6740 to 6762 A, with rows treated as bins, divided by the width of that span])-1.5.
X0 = 37.5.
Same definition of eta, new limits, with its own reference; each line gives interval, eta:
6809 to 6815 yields -0.004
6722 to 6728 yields 0.058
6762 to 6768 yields 0.047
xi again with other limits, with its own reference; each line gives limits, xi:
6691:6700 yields 1.01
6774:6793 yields 1.00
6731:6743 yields 1.01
